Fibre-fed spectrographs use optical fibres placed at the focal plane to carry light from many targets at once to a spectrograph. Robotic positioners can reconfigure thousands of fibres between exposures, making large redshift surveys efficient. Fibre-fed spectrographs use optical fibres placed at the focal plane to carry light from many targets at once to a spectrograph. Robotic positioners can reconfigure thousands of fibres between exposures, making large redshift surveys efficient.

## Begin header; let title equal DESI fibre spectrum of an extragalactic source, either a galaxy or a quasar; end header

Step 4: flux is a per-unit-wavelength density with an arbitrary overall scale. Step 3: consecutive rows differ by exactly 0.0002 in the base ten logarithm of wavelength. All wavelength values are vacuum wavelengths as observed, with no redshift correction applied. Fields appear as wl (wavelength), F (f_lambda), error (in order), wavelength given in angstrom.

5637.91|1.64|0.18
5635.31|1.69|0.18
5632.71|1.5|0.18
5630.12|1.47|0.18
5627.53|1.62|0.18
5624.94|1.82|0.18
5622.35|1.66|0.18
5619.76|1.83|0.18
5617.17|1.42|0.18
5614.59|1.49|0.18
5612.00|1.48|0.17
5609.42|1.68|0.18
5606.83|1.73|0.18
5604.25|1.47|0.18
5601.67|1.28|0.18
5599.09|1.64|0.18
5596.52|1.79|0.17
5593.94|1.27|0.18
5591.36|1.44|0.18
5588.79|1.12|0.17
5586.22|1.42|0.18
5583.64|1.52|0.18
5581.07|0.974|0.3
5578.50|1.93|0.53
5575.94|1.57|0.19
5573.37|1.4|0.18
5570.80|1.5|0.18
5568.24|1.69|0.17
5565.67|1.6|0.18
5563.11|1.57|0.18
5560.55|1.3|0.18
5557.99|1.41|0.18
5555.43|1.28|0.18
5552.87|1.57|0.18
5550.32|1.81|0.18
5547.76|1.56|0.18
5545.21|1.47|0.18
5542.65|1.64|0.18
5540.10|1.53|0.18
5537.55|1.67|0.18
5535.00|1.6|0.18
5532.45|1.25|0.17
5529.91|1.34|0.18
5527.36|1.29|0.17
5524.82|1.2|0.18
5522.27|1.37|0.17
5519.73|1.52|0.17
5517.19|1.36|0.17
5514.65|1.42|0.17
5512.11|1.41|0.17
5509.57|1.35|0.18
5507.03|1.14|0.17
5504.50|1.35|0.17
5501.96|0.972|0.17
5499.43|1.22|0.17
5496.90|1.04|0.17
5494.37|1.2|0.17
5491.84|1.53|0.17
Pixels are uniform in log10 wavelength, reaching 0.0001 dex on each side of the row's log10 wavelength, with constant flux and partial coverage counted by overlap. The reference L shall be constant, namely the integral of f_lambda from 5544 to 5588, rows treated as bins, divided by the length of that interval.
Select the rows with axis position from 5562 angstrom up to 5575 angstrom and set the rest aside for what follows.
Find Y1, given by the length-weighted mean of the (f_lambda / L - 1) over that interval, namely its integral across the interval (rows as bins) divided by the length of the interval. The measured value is 0.03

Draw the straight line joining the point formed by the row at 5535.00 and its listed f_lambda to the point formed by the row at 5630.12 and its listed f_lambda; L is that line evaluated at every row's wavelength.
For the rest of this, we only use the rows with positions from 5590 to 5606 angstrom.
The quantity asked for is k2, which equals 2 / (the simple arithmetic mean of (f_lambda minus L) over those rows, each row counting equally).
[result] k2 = -62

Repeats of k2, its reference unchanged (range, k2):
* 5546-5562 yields -23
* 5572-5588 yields -29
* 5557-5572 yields -42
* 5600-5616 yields 93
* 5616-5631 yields 13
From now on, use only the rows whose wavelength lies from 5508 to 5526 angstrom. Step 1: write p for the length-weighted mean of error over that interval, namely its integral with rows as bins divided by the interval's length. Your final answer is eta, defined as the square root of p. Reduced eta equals 0.416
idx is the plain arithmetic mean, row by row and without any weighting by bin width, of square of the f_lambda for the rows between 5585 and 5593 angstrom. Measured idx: 1.78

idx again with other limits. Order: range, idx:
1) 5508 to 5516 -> 1.94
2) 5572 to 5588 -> 2.24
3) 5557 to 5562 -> 1.84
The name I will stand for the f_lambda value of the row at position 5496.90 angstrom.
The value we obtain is 1.04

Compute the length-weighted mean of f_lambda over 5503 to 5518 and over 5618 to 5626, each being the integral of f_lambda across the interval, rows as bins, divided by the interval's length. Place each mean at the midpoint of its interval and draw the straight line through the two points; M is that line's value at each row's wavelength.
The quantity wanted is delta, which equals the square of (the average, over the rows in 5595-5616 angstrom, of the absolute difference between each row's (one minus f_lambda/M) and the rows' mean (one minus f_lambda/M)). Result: 0.008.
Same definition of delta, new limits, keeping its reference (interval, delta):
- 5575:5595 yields 0.019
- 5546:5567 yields 0.009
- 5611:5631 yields 0.005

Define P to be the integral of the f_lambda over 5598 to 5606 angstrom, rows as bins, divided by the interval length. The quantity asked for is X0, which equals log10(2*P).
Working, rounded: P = 1.47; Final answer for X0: 0.470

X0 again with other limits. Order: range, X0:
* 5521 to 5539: 0.444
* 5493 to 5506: 0.365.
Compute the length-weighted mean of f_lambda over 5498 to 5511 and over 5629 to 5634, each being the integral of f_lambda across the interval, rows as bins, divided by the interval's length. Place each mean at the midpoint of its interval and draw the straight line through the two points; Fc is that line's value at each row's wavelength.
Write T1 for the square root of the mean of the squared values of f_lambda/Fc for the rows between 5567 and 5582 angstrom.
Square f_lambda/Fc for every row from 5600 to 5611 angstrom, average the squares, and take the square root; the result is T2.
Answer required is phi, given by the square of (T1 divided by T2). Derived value 1.09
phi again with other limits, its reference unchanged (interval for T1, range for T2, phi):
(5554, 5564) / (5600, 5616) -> 0.97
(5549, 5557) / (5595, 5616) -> 1.17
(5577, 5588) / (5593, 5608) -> 1.00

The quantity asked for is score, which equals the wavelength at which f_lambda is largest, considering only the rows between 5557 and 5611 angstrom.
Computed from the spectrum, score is 5578.50 angstrom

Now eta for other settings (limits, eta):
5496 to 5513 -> 0.414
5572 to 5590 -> 0.497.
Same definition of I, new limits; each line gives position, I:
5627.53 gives 1.62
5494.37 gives 1.2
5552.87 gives 1.57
